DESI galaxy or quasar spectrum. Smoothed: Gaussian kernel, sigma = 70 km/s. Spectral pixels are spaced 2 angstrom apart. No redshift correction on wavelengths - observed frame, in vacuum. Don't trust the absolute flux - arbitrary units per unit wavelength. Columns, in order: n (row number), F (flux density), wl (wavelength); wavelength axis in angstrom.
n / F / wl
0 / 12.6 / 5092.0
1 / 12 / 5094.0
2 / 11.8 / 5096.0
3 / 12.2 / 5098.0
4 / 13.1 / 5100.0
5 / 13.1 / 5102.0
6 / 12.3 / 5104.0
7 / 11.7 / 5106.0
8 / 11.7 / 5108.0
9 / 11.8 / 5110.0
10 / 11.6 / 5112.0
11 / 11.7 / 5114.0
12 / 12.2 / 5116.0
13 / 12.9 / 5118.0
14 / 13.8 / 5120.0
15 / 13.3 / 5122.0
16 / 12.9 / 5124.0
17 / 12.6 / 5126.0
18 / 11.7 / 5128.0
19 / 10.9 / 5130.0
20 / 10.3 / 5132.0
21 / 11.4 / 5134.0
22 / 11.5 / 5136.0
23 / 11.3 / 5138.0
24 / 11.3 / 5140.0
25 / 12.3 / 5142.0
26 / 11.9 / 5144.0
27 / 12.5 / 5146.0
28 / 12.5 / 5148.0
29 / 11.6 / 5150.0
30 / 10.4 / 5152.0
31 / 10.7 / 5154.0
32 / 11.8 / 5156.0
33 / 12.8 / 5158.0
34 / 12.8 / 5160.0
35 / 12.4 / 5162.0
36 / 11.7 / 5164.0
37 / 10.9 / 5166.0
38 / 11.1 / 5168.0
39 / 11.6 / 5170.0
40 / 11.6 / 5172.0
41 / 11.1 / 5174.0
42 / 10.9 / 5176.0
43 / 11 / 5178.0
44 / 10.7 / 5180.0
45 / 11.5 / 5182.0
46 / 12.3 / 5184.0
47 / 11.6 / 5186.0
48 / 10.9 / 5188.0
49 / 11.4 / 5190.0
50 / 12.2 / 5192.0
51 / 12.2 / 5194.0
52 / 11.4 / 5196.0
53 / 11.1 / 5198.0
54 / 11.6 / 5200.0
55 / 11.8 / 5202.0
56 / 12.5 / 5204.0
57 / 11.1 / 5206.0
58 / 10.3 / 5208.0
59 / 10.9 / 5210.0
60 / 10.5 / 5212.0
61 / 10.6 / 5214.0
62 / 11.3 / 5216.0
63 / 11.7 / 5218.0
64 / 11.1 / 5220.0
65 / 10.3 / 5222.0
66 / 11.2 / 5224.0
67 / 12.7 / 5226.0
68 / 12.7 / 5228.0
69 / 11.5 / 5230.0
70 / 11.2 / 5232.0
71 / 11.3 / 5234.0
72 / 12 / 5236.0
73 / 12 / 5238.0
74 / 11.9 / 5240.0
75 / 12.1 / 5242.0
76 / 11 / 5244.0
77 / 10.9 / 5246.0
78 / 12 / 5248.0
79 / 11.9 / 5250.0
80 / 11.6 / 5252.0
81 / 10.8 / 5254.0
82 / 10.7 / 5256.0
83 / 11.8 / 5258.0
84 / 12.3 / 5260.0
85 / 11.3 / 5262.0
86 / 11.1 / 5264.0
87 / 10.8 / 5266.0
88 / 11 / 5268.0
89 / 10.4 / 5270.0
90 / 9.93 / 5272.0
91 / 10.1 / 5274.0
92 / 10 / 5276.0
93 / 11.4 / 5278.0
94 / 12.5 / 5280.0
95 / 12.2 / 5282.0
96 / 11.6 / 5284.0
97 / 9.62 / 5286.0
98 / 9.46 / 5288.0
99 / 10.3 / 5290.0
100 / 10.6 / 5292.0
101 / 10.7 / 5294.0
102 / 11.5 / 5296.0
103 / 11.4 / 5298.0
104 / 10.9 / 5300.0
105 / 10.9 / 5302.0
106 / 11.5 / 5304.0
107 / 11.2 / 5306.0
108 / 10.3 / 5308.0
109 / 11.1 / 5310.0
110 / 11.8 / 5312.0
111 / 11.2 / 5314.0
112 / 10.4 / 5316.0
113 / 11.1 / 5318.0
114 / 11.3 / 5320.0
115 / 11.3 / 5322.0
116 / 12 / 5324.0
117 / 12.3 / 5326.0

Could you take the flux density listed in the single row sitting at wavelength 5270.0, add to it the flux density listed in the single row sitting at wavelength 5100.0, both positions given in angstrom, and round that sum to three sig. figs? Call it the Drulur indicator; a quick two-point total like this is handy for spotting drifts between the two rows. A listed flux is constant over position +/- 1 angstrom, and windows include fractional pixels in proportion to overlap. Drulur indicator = 23.5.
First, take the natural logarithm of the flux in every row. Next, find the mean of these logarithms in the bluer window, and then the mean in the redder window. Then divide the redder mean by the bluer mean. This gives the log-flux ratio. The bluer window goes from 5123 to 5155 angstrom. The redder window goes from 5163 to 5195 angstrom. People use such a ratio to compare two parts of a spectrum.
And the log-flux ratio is 0.994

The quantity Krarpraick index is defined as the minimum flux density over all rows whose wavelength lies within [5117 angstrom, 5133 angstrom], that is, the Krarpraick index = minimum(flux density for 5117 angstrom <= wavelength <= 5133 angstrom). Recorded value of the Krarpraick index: 10.3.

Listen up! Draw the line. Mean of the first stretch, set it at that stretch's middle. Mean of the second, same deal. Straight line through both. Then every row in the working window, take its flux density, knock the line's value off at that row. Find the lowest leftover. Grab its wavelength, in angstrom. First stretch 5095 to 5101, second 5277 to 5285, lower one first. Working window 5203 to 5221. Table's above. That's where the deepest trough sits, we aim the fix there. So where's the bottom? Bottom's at 5208.0 angstrom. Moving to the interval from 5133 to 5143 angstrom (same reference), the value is 5138.0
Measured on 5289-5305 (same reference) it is 5290.0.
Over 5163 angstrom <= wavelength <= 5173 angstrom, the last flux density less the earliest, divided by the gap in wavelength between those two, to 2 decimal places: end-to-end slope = -0.01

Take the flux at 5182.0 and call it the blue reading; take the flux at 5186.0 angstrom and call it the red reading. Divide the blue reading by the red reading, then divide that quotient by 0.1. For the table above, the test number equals 9.9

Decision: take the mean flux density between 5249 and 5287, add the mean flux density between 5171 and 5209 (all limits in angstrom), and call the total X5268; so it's 22.5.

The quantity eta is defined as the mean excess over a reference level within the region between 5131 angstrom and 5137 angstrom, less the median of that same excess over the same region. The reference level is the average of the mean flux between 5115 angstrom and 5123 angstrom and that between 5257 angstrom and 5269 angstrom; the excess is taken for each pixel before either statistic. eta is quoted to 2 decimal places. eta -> -0.33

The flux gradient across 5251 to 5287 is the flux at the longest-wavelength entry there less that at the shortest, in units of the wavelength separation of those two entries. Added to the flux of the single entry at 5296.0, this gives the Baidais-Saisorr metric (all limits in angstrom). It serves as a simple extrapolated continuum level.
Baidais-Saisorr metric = 11.4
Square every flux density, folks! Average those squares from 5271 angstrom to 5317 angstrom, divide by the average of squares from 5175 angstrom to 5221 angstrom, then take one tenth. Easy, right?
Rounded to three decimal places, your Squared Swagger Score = 0.093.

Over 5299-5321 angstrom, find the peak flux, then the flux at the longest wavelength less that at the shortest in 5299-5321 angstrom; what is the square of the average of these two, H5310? 37.2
